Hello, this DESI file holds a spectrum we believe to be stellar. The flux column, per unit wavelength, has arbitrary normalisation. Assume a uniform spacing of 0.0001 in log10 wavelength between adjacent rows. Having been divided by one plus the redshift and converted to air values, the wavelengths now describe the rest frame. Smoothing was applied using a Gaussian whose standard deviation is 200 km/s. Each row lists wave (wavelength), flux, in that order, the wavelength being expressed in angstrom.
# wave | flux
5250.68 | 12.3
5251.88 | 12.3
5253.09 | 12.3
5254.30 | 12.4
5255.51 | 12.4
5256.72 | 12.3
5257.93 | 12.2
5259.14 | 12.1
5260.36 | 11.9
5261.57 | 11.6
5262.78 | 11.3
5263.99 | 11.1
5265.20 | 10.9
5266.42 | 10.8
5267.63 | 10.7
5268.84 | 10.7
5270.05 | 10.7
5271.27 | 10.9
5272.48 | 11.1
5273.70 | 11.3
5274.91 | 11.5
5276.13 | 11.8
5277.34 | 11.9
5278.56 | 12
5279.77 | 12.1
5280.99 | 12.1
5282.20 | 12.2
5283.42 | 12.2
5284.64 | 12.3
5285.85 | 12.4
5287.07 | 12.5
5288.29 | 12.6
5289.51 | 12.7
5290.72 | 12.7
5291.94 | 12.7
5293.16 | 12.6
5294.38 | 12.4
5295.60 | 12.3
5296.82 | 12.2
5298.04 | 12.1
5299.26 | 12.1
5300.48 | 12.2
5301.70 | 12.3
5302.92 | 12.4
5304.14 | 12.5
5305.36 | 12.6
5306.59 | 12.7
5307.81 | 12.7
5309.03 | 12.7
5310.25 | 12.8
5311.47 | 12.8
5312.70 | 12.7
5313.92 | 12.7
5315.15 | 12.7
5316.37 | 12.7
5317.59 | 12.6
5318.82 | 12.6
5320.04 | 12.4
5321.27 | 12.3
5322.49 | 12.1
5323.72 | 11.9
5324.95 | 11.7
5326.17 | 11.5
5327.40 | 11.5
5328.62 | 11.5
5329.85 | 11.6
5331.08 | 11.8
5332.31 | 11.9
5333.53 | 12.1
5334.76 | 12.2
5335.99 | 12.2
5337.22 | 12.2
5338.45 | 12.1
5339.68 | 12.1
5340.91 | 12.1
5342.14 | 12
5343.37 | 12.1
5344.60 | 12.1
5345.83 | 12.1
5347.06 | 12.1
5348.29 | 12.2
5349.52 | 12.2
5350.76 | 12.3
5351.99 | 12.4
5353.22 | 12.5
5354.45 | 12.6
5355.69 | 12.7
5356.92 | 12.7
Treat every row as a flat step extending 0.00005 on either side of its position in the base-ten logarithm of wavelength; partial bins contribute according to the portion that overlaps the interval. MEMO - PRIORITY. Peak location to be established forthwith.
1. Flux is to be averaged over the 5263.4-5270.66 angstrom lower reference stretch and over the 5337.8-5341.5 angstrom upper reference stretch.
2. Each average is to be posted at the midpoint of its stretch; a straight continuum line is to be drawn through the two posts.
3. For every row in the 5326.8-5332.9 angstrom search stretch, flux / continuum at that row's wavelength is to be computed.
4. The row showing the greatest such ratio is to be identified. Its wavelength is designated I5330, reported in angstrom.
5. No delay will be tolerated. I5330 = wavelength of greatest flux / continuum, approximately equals 5332.31 angstrom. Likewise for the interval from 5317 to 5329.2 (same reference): 5317.59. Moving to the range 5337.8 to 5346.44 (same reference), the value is 5338.45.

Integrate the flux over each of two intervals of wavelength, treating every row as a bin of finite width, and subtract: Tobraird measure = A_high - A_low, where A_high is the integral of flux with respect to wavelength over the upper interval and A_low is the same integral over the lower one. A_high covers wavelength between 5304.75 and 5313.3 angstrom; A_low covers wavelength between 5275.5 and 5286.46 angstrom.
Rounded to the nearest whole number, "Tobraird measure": -24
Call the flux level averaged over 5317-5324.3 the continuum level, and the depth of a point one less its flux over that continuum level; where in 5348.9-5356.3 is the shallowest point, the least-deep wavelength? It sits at 5355.69 angstrom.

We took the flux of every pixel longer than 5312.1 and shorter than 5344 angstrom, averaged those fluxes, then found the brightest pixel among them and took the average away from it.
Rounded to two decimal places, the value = 0.57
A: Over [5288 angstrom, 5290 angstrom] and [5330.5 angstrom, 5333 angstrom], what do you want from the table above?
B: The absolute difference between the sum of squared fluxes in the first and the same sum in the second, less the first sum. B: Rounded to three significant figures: -281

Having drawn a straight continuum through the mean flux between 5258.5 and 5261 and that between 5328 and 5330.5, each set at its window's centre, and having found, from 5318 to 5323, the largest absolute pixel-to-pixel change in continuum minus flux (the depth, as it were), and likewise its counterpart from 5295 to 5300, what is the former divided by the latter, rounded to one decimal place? 2.1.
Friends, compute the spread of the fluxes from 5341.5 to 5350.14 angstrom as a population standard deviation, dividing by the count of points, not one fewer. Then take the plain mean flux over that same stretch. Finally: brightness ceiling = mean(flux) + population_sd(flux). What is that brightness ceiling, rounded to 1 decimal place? 12.2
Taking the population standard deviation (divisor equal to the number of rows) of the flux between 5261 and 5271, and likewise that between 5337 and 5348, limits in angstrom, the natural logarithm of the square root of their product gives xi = -2.1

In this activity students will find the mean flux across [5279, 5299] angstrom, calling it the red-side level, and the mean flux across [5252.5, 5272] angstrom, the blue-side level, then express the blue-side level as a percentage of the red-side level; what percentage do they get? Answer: 93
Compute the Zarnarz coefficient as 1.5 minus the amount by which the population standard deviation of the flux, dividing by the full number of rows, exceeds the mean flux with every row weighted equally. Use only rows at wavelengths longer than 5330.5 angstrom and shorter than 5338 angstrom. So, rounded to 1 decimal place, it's 13.4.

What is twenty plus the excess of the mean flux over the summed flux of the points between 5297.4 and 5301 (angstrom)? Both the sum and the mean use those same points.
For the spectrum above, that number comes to -4.3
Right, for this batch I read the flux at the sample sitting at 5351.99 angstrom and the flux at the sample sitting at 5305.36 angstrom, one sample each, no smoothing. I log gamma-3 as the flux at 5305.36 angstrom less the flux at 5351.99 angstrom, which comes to 0.2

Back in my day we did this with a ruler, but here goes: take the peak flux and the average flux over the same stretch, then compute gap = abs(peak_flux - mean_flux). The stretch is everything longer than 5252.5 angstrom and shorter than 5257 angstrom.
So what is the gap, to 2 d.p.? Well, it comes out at 0.05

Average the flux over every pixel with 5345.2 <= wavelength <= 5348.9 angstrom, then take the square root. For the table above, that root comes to 3.48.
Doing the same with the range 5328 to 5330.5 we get 3.40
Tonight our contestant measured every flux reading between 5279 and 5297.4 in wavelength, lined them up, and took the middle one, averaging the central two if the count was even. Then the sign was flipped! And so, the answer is -12.4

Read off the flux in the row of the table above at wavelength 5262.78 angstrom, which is 11.3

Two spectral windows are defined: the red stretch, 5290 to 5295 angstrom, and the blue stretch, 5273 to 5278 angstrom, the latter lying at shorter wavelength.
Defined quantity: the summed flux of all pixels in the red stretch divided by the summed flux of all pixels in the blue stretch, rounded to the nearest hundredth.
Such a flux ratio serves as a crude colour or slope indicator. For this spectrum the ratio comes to 1.08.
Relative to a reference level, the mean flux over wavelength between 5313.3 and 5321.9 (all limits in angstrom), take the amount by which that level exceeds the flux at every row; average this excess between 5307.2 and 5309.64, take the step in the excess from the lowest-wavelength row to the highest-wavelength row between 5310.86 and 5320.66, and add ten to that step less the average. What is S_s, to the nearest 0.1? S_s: 10.5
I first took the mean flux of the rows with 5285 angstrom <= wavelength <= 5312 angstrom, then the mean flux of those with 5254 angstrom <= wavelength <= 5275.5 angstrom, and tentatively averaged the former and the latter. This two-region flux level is 12.0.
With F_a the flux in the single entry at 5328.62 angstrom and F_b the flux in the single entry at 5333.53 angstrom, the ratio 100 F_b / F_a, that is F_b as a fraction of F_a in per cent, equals 105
